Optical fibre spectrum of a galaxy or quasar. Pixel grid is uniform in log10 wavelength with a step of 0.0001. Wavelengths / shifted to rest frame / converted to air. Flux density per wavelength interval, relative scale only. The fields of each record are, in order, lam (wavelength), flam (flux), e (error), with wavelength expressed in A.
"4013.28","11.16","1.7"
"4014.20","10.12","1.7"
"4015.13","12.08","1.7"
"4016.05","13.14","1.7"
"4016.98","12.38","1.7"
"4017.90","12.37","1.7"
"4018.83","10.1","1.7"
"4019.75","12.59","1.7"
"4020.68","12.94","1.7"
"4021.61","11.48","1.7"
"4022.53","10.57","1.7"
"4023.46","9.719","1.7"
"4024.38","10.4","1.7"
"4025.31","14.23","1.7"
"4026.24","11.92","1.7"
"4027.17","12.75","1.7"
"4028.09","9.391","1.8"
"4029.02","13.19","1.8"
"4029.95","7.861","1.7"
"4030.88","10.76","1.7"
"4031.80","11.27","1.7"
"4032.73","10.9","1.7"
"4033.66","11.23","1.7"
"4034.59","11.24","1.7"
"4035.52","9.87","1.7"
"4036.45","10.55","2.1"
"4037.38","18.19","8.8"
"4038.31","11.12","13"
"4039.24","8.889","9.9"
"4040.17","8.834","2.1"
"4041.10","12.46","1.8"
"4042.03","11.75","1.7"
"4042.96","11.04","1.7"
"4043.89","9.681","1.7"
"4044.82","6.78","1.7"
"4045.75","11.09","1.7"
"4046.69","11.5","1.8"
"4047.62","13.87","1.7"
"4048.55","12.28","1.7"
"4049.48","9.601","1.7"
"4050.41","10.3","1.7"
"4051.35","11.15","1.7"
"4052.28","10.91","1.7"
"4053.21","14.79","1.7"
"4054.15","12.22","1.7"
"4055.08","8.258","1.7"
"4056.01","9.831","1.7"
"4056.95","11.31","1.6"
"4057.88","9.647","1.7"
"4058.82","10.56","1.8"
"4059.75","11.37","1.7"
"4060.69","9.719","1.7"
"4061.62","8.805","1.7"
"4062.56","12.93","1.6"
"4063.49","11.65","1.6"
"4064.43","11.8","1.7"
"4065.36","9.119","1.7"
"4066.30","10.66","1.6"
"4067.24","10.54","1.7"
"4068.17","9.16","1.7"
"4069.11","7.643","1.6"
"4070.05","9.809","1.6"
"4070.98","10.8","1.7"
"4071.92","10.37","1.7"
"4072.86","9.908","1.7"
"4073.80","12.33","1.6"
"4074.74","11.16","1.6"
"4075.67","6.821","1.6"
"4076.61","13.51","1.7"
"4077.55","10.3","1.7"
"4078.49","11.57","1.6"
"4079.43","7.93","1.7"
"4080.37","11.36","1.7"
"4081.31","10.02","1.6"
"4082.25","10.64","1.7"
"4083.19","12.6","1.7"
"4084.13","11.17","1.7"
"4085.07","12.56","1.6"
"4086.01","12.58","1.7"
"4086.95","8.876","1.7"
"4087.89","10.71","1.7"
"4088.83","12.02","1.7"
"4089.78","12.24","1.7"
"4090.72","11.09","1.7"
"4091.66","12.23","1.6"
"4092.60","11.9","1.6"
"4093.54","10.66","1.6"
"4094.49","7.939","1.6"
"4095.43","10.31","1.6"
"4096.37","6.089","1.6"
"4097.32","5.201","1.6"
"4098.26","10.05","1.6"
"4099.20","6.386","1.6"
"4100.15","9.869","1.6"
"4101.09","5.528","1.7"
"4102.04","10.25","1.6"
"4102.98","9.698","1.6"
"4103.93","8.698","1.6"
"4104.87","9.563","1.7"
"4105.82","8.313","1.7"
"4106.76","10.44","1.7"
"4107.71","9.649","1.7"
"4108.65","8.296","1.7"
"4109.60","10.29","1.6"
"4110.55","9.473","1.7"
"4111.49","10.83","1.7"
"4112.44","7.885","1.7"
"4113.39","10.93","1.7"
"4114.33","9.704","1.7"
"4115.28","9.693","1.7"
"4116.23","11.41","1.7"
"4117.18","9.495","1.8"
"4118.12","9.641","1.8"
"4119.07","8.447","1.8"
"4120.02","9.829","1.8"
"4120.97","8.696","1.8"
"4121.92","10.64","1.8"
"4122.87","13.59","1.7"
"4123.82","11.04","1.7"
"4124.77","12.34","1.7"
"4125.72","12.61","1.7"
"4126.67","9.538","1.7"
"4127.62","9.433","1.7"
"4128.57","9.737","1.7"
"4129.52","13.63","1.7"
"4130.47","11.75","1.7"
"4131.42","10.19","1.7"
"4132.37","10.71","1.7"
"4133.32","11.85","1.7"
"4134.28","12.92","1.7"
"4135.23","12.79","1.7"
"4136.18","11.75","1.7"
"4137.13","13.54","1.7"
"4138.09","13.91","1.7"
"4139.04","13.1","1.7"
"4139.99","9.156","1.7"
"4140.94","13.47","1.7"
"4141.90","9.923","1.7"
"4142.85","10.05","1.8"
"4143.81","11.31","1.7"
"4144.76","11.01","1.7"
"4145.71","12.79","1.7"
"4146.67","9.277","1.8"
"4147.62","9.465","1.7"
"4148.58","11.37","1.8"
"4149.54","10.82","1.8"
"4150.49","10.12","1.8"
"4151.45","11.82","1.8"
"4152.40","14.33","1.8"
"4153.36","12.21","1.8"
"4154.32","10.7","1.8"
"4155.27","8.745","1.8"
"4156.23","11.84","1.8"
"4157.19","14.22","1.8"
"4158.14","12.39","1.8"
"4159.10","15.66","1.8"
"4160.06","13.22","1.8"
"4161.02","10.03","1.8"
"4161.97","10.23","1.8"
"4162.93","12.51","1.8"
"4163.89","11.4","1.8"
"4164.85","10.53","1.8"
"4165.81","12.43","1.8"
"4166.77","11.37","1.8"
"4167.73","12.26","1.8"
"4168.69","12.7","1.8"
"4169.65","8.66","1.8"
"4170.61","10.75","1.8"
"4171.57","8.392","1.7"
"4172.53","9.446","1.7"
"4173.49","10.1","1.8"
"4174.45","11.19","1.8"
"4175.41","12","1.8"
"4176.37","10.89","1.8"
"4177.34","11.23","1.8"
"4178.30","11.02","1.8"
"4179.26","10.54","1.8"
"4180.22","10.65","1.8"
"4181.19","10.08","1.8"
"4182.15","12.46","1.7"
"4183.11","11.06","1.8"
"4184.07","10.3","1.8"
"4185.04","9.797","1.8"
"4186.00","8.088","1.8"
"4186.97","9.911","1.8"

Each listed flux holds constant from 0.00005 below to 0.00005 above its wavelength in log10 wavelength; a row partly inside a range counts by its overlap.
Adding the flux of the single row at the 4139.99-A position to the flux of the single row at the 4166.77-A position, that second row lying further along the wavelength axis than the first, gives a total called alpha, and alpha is 21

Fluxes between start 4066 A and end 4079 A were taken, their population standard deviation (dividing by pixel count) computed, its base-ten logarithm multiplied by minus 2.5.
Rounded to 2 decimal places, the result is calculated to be -0.54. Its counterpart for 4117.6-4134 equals -0.47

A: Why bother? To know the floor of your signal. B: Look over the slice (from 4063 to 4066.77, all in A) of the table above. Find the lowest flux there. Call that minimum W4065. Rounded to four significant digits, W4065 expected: 9.119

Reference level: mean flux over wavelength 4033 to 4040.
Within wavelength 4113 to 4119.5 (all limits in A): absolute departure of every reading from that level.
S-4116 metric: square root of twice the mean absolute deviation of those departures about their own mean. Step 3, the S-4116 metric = 1.20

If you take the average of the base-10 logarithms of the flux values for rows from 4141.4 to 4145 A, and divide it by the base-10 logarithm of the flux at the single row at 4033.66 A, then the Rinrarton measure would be 0.97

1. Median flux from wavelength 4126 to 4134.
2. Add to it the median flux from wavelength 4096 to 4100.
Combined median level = 16.7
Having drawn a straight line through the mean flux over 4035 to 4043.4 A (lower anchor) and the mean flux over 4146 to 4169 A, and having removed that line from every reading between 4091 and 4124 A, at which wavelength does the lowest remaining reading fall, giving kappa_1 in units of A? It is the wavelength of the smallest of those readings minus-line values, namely 4097.32 A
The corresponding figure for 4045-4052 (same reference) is 4049.48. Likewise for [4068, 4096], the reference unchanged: 4075.67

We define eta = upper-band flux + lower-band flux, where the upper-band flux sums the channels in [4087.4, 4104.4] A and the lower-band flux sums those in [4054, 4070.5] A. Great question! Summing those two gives 356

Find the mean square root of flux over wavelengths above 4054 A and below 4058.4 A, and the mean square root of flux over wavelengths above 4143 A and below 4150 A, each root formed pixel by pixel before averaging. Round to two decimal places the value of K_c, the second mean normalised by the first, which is 1.03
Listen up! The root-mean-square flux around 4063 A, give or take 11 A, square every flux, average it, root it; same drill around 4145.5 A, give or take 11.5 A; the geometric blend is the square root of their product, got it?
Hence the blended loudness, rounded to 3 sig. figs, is 11.2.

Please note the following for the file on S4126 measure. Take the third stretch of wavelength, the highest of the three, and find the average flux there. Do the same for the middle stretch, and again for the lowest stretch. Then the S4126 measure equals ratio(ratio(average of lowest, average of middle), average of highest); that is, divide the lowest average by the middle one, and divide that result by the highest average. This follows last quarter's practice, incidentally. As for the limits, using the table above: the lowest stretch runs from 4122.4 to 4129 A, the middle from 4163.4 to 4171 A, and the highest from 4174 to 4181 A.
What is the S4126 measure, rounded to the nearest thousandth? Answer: 0.090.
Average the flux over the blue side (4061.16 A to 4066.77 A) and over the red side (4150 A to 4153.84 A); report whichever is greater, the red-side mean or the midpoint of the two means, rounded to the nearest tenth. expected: 12.1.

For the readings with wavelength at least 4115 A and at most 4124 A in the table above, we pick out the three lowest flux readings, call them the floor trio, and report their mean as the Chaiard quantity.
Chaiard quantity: 8.9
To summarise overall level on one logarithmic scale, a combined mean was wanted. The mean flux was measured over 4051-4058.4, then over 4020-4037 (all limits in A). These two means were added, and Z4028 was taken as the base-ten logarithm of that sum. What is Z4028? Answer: 1.35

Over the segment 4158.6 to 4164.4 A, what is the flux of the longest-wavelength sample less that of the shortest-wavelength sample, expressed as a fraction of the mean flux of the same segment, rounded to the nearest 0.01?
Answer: -0.35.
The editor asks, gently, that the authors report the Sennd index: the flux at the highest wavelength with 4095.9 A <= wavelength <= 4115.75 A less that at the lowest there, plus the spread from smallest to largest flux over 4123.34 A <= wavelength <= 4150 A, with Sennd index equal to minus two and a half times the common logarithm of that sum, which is -2.3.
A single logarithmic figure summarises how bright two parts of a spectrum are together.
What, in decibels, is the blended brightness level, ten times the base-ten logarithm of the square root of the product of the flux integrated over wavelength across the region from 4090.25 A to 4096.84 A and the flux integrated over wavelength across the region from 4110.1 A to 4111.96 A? 15.5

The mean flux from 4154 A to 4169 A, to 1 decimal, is 11.9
